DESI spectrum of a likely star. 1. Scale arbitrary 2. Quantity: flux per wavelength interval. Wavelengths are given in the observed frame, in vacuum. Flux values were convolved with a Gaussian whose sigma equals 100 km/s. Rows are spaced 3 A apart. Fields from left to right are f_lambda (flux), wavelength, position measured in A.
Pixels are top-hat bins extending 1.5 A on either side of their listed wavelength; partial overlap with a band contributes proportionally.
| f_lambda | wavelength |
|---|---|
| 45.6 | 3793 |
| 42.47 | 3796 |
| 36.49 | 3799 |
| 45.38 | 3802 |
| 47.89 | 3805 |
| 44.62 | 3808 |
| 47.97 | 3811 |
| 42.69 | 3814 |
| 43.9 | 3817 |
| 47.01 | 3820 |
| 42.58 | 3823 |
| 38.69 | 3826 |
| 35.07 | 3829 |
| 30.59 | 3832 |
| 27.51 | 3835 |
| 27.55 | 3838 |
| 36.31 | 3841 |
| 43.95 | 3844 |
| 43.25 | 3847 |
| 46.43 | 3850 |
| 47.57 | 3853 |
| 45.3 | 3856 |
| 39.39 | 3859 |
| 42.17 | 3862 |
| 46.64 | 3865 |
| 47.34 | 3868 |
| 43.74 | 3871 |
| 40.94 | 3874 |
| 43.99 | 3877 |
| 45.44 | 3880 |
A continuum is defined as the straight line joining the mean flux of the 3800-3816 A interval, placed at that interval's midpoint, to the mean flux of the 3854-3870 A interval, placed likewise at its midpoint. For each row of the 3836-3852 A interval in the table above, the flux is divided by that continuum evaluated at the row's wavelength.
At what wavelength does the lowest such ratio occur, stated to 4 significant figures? 3838 A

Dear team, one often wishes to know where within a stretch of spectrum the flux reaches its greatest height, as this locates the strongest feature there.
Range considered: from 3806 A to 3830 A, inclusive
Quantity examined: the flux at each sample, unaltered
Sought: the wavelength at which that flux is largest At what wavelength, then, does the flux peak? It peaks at 3811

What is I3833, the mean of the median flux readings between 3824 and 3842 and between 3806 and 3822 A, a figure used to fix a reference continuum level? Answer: 38.7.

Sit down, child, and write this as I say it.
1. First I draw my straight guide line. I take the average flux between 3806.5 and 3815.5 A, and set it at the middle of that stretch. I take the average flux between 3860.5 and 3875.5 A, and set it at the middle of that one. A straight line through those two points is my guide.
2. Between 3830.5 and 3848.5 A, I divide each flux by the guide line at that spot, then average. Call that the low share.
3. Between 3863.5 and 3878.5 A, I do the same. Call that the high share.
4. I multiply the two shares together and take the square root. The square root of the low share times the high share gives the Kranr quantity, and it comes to 0.89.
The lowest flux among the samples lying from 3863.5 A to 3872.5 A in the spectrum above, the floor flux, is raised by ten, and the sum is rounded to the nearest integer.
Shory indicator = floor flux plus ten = 54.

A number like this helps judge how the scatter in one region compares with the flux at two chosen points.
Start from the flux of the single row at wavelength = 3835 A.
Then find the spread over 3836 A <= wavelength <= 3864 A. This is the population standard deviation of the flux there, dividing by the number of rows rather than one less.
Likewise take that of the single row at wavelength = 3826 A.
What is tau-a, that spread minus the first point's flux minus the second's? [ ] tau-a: -60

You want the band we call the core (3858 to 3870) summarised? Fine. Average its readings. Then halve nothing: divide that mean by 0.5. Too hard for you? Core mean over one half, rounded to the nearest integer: 88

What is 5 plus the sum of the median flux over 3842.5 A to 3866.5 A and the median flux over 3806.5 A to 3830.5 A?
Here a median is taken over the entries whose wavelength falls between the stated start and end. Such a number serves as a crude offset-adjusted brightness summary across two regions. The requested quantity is 92.9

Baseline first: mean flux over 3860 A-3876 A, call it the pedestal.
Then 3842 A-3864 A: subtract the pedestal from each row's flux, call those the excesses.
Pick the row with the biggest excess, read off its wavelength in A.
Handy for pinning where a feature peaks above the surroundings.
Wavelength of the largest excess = 3853 A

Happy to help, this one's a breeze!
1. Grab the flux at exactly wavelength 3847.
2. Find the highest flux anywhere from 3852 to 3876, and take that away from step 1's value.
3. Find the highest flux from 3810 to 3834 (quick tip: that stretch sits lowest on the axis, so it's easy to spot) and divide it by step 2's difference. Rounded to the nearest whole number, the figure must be -11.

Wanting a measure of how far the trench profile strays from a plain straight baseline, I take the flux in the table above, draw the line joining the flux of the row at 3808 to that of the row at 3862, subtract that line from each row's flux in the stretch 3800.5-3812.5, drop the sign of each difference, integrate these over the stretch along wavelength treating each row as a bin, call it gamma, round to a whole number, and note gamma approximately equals 21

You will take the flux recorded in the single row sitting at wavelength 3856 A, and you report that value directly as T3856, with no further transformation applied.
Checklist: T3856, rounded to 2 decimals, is 45.30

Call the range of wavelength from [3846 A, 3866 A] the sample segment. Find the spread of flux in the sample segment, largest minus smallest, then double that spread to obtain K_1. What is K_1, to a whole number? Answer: 16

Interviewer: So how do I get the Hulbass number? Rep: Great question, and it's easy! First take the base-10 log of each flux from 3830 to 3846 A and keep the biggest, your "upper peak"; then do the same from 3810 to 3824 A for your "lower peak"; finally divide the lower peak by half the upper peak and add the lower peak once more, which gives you 3.73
